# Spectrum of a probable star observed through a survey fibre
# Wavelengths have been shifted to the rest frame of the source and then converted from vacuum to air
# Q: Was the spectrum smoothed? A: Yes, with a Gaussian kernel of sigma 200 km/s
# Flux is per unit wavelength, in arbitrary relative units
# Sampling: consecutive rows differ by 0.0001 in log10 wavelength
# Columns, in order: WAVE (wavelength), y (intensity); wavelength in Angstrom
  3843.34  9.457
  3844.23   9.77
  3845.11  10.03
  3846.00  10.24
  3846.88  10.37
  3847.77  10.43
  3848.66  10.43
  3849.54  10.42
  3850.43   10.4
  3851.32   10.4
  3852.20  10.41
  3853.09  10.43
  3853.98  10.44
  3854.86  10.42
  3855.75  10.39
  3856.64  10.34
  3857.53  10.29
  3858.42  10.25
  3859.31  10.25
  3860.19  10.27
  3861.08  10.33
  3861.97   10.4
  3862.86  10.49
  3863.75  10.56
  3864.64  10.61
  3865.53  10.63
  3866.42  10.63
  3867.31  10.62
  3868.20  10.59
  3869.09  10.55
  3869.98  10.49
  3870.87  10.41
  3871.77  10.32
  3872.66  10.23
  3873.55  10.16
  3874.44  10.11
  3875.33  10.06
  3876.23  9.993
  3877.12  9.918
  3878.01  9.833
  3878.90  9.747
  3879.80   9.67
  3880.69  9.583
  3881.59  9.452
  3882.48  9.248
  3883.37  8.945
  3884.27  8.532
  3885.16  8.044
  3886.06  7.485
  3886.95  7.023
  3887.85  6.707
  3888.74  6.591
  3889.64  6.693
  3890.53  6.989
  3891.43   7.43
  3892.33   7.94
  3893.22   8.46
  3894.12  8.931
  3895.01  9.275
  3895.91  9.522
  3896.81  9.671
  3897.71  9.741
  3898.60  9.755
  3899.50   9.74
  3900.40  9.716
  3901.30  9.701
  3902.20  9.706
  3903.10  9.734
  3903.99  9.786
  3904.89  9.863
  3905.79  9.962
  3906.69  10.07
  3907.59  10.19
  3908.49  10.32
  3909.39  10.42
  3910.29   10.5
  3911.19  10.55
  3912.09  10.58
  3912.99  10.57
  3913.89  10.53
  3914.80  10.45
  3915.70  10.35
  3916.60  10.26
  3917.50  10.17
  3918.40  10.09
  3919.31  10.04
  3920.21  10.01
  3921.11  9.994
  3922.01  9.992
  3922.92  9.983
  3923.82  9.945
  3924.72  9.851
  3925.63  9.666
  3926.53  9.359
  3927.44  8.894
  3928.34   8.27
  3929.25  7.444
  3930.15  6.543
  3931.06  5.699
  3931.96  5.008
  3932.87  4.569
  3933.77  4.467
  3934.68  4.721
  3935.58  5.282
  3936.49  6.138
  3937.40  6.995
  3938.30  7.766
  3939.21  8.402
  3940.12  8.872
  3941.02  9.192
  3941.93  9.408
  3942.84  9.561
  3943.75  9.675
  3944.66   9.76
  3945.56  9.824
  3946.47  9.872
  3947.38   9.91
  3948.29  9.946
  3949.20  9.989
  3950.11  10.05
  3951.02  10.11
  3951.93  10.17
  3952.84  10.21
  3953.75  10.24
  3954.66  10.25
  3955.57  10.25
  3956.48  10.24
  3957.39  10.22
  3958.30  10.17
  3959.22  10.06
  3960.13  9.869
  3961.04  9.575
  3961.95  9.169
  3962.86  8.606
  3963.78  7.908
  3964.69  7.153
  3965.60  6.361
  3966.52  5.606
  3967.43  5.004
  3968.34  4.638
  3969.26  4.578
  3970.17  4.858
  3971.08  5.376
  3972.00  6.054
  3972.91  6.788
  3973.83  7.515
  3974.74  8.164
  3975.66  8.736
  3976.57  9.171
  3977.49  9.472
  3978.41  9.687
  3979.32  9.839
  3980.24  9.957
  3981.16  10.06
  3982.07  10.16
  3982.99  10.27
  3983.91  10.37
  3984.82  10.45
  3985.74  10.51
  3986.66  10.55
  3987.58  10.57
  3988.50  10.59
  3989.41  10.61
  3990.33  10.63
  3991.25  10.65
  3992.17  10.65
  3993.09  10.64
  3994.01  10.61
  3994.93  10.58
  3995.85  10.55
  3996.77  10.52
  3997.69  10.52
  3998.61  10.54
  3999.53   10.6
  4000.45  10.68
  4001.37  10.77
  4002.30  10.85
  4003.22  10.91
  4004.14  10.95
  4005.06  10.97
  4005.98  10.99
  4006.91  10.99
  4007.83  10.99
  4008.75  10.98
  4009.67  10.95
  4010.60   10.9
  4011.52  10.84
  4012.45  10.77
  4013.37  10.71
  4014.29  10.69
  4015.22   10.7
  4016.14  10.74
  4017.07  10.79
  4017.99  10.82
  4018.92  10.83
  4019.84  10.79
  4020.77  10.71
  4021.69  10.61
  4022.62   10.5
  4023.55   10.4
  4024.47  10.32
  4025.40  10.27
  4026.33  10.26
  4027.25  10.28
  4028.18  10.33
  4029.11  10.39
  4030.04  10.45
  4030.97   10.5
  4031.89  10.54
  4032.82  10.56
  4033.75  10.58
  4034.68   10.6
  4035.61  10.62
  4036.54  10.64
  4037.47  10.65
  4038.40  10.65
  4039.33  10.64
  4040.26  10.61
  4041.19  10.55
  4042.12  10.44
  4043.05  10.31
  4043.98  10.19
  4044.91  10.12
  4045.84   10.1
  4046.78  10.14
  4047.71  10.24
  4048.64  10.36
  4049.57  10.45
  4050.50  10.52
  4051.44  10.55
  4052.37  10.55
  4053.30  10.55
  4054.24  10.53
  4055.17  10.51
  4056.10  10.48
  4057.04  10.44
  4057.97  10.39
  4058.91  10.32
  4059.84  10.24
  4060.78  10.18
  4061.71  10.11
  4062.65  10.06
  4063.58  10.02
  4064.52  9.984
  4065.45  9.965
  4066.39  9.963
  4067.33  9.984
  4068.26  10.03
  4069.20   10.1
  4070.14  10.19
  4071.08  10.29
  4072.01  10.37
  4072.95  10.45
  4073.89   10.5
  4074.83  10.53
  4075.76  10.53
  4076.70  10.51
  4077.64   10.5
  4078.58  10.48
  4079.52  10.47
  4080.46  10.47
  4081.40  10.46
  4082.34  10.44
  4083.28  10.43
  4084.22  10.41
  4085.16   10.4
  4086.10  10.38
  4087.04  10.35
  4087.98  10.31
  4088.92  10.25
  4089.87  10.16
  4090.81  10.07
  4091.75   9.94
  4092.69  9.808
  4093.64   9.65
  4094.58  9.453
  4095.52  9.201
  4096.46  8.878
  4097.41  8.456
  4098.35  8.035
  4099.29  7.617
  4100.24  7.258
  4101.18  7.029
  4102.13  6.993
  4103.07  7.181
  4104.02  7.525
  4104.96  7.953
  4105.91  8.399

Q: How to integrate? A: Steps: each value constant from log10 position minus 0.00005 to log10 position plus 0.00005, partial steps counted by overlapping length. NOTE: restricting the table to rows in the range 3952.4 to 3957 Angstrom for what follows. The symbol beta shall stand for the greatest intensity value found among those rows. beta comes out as 10.25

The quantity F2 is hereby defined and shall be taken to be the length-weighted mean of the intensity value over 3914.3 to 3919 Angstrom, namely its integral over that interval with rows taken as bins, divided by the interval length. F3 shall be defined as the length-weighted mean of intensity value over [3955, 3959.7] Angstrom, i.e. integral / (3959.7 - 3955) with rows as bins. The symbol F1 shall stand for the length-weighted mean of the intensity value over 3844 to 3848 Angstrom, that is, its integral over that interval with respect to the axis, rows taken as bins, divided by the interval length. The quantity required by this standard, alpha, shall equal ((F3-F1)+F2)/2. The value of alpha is 5.12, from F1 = 10.2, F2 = 10.2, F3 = 10.2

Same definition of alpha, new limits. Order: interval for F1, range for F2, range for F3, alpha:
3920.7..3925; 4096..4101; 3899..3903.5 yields 3.86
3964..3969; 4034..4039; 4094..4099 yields 6.81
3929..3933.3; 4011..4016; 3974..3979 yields 6.98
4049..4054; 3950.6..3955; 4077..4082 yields 5.07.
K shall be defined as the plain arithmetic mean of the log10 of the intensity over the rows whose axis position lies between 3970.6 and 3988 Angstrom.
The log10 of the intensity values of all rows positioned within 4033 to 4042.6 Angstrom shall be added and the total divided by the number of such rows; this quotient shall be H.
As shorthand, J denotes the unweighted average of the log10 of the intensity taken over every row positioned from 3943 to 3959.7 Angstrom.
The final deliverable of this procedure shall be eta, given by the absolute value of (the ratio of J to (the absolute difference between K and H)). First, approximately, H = 1.025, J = 1.00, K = 0.95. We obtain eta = 14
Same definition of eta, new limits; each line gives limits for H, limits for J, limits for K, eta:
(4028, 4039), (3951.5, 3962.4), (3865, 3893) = 15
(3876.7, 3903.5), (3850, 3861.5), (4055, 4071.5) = 15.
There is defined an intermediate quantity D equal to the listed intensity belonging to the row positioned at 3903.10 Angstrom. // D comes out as 9.734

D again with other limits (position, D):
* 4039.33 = 10.64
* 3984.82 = 10.45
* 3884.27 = 8.532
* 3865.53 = 10.63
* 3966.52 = 5.606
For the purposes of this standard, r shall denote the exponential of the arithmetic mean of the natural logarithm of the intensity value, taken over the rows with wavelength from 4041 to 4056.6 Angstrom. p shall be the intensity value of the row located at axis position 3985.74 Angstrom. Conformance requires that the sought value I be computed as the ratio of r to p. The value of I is 0.99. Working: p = 10.51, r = 10.4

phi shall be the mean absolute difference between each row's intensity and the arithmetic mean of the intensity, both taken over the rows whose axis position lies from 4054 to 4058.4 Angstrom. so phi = 0.04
